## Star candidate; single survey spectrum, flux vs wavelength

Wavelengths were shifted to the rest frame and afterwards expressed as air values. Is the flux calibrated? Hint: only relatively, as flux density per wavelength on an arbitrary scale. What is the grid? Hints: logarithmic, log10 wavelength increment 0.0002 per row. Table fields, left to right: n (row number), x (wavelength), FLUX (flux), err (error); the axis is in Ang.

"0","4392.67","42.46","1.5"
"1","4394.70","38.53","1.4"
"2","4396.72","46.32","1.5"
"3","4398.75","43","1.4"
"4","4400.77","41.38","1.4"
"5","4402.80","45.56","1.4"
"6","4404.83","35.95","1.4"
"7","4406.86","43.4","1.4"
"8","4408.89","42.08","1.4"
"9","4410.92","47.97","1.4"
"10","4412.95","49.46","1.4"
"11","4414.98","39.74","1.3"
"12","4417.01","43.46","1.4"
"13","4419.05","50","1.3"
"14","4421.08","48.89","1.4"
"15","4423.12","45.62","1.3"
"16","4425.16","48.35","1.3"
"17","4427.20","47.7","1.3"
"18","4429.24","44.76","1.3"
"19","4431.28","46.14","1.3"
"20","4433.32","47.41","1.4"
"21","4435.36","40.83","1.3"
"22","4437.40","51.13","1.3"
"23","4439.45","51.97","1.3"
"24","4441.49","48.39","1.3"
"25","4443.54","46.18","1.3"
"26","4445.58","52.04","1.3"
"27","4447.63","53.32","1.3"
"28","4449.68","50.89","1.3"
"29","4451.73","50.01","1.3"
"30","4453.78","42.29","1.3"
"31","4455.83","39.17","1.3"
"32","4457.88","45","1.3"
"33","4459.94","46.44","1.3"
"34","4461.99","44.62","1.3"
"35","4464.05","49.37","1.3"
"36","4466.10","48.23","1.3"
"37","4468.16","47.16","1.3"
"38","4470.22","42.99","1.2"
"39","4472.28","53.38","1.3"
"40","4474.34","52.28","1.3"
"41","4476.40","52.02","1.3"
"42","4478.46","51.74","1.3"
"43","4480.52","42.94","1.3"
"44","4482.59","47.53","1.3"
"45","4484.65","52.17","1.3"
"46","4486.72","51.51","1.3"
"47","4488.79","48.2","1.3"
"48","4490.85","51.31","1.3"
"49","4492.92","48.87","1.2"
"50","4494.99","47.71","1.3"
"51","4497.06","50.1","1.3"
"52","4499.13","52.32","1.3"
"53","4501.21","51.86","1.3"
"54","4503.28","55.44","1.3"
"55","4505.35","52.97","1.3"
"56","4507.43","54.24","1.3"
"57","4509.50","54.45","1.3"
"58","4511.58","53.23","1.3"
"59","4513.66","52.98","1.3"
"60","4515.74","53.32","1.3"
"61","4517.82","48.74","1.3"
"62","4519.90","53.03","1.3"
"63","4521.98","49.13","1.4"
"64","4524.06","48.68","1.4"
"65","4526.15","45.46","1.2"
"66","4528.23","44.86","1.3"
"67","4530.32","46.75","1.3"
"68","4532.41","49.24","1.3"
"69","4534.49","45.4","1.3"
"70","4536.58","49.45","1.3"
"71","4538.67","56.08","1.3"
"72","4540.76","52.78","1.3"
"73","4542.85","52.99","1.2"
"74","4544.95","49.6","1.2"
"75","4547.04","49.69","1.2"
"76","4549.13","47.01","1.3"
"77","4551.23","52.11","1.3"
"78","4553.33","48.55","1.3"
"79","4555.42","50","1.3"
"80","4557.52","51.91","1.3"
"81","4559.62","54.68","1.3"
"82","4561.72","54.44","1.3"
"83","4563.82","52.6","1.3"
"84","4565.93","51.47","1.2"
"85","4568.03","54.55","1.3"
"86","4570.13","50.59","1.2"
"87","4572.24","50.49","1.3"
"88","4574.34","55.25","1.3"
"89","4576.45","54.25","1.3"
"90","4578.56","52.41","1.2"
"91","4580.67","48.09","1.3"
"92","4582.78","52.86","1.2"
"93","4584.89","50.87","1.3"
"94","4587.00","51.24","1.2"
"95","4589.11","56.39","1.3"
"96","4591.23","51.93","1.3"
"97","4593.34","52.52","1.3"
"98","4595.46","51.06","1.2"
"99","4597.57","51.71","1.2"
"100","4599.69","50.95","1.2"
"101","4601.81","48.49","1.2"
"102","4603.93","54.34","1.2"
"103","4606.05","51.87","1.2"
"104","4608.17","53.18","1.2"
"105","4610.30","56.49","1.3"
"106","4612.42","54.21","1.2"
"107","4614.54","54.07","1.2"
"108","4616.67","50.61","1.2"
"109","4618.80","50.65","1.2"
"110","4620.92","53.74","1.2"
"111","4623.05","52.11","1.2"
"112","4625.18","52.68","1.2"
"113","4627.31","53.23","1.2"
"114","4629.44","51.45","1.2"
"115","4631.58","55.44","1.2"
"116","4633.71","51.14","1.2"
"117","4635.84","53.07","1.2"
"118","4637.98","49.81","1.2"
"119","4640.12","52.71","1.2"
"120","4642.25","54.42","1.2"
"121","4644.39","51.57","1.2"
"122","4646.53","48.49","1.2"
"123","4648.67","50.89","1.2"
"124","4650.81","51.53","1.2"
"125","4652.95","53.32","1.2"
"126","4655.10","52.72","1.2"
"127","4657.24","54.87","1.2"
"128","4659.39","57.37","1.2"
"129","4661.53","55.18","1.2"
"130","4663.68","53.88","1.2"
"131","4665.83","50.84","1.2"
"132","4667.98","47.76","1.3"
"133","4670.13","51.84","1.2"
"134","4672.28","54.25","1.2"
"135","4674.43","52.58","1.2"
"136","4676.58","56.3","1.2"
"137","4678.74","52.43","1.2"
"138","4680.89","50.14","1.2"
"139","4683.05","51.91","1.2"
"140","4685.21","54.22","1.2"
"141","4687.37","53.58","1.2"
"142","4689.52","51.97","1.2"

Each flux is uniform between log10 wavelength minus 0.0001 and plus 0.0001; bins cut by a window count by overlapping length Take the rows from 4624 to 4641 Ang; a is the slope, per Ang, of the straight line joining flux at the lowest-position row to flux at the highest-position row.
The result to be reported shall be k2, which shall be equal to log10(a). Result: -2.70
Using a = 0.0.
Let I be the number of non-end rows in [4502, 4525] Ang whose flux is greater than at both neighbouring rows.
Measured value 3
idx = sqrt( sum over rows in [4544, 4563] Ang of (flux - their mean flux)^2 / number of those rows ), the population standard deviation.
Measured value 2.4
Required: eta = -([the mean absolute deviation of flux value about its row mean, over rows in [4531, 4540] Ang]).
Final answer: -3.02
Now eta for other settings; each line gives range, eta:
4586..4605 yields -1.56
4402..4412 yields -3.18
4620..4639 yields -1.24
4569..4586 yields -1.84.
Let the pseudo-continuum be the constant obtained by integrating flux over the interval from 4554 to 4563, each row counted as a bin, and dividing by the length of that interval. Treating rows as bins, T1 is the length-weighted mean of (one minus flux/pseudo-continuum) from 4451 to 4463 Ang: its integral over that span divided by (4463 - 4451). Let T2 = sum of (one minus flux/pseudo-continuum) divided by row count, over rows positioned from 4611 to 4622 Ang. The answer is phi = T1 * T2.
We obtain -0.0001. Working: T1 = 0.16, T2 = -0.001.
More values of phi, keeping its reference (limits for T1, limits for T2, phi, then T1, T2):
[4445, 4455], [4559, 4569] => -0.0011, 0.06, -0.018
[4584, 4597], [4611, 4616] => -0.0002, 0.01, -0.029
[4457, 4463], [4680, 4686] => 0.0014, 0.14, 0.010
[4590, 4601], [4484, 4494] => 0.0008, 0.02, 0.042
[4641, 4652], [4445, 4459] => 0.0022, 0.02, 0.097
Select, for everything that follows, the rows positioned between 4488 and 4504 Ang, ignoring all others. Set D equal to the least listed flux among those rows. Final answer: 47.71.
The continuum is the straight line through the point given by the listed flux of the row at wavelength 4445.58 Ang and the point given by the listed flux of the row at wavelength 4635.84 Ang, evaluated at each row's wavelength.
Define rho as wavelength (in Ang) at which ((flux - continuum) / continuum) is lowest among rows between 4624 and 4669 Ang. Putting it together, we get 4667.98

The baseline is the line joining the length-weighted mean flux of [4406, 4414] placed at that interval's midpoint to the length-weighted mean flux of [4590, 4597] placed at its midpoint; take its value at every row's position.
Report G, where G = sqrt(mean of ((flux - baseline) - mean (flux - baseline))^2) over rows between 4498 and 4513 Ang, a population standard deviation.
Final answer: 1.1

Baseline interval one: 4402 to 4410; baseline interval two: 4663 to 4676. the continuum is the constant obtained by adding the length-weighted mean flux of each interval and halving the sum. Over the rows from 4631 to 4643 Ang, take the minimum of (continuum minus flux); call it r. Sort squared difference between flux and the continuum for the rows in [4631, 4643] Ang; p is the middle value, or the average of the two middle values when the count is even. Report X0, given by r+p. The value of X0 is 28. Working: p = 37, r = -8.6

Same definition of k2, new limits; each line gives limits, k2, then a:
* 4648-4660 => -0.22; 0.6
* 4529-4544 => -0.30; 0.5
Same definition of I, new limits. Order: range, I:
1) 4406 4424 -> 2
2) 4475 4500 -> 2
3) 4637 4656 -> 2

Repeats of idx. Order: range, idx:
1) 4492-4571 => 2.9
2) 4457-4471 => 2.0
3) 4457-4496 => 3.1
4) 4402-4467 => 4.0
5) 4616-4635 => 1.5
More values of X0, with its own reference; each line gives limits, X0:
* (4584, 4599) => 14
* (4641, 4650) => 12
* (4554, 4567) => 22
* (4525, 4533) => 1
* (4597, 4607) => 16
